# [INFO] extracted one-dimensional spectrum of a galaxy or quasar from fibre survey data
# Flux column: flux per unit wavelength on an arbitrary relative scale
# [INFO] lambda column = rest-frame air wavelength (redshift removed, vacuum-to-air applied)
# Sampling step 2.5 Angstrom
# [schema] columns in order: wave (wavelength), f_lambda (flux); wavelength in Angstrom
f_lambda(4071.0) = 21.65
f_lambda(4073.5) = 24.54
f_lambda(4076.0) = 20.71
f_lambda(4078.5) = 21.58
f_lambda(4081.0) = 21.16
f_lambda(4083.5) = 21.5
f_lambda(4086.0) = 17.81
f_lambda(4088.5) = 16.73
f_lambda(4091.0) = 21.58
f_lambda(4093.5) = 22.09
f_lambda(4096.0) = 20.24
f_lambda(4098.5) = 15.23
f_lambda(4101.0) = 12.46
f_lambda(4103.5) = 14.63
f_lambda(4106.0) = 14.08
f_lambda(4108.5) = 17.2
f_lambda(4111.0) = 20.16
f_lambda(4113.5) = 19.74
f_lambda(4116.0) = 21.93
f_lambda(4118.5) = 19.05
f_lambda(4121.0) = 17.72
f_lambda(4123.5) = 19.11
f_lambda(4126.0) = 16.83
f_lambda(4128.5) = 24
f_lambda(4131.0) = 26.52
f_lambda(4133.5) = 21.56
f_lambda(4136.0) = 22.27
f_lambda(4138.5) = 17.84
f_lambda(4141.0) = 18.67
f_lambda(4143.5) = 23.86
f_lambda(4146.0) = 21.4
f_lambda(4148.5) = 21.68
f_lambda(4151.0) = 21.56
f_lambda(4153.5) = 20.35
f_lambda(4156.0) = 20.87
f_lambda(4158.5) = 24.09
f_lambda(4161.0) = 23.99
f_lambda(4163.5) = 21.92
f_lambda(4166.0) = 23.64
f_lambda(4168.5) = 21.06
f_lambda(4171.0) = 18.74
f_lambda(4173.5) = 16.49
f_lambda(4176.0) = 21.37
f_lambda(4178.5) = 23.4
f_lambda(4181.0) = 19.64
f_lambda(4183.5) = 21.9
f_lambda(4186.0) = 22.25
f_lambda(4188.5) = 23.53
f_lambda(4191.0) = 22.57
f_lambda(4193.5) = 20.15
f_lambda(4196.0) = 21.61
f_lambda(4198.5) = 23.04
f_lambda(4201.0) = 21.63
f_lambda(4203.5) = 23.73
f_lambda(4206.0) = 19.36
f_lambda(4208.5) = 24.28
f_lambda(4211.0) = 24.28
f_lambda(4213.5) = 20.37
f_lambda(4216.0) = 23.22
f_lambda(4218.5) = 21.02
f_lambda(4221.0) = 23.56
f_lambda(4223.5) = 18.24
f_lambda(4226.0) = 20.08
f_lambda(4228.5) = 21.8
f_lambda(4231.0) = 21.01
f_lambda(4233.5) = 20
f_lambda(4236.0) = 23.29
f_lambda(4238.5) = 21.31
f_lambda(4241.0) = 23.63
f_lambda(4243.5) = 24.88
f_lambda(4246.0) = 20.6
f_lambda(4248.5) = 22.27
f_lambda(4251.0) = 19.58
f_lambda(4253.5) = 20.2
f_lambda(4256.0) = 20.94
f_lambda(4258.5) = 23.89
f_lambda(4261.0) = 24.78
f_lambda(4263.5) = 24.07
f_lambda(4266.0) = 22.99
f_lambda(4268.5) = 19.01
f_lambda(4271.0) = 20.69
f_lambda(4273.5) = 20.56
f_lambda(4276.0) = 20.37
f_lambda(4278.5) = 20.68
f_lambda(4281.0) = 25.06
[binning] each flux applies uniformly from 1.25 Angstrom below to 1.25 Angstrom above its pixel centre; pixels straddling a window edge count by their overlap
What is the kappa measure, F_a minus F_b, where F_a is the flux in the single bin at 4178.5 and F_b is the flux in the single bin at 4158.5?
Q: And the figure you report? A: -0.7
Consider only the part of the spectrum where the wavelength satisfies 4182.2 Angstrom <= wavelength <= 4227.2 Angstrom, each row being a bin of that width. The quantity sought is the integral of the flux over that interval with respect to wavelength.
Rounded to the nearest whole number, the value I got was 987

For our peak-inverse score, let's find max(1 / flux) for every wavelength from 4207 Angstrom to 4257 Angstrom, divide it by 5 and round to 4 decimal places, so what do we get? 0.0110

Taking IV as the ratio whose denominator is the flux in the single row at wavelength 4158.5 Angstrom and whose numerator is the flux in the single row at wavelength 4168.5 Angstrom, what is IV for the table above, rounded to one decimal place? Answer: 0.9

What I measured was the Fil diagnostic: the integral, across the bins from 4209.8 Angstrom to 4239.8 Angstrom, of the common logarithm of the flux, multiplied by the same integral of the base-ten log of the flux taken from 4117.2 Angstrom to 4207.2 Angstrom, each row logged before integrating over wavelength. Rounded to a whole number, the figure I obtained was 4767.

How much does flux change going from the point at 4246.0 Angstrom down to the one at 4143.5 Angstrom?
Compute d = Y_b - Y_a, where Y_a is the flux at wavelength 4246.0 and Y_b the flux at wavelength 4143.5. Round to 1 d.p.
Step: 3.3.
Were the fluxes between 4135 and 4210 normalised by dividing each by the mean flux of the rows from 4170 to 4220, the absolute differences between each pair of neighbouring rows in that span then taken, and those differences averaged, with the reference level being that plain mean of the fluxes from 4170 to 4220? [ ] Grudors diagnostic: 0.100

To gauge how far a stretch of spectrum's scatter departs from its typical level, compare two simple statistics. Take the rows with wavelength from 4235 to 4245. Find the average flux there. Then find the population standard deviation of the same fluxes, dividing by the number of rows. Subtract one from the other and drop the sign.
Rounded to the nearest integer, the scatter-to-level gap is 22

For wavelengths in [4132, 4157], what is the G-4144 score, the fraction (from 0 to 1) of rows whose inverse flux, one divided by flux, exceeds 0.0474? 0.400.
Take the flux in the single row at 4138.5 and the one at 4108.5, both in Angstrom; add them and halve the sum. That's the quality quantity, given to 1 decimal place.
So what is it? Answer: 17.5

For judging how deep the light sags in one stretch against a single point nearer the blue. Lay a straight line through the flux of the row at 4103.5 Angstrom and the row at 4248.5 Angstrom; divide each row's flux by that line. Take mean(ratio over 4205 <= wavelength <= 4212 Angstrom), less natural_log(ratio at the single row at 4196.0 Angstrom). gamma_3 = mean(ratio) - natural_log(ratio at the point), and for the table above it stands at 1.02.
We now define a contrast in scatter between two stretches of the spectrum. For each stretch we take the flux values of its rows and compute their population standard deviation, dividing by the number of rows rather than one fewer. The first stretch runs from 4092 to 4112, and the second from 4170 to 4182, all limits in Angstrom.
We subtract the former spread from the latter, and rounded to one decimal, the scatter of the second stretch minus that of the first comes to -0.9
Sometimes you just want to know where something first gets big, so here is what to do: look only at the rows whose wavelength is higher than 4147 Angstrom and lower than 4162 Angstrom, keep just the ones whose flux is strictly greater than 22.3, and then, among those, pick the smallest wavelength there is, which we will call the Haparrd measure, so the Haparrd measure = 4158.5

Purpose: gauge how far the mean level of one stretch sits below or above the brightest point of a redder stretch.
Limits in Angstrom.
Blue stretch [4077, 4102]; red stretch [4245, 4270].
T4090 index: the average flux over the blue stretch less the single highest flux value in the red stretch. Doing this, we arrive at -5.7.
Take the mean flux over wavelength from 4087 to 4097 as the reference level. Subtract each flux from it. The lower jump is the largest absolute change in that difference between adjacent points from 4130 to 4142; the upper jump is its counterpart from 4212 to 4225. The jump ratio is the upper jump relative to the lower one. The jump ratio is 1.1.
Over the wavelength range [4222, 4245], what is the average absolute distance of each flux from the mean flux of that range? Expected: 1.62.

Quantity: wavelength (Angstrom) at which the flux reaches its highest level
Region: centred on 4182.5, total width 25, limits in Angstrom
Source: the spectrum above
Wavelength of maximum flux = 4188.5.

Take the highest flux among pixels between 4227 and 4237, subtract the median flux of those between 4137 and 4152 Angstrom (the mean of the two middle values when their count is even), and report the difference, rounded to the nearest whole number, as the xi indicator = 2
